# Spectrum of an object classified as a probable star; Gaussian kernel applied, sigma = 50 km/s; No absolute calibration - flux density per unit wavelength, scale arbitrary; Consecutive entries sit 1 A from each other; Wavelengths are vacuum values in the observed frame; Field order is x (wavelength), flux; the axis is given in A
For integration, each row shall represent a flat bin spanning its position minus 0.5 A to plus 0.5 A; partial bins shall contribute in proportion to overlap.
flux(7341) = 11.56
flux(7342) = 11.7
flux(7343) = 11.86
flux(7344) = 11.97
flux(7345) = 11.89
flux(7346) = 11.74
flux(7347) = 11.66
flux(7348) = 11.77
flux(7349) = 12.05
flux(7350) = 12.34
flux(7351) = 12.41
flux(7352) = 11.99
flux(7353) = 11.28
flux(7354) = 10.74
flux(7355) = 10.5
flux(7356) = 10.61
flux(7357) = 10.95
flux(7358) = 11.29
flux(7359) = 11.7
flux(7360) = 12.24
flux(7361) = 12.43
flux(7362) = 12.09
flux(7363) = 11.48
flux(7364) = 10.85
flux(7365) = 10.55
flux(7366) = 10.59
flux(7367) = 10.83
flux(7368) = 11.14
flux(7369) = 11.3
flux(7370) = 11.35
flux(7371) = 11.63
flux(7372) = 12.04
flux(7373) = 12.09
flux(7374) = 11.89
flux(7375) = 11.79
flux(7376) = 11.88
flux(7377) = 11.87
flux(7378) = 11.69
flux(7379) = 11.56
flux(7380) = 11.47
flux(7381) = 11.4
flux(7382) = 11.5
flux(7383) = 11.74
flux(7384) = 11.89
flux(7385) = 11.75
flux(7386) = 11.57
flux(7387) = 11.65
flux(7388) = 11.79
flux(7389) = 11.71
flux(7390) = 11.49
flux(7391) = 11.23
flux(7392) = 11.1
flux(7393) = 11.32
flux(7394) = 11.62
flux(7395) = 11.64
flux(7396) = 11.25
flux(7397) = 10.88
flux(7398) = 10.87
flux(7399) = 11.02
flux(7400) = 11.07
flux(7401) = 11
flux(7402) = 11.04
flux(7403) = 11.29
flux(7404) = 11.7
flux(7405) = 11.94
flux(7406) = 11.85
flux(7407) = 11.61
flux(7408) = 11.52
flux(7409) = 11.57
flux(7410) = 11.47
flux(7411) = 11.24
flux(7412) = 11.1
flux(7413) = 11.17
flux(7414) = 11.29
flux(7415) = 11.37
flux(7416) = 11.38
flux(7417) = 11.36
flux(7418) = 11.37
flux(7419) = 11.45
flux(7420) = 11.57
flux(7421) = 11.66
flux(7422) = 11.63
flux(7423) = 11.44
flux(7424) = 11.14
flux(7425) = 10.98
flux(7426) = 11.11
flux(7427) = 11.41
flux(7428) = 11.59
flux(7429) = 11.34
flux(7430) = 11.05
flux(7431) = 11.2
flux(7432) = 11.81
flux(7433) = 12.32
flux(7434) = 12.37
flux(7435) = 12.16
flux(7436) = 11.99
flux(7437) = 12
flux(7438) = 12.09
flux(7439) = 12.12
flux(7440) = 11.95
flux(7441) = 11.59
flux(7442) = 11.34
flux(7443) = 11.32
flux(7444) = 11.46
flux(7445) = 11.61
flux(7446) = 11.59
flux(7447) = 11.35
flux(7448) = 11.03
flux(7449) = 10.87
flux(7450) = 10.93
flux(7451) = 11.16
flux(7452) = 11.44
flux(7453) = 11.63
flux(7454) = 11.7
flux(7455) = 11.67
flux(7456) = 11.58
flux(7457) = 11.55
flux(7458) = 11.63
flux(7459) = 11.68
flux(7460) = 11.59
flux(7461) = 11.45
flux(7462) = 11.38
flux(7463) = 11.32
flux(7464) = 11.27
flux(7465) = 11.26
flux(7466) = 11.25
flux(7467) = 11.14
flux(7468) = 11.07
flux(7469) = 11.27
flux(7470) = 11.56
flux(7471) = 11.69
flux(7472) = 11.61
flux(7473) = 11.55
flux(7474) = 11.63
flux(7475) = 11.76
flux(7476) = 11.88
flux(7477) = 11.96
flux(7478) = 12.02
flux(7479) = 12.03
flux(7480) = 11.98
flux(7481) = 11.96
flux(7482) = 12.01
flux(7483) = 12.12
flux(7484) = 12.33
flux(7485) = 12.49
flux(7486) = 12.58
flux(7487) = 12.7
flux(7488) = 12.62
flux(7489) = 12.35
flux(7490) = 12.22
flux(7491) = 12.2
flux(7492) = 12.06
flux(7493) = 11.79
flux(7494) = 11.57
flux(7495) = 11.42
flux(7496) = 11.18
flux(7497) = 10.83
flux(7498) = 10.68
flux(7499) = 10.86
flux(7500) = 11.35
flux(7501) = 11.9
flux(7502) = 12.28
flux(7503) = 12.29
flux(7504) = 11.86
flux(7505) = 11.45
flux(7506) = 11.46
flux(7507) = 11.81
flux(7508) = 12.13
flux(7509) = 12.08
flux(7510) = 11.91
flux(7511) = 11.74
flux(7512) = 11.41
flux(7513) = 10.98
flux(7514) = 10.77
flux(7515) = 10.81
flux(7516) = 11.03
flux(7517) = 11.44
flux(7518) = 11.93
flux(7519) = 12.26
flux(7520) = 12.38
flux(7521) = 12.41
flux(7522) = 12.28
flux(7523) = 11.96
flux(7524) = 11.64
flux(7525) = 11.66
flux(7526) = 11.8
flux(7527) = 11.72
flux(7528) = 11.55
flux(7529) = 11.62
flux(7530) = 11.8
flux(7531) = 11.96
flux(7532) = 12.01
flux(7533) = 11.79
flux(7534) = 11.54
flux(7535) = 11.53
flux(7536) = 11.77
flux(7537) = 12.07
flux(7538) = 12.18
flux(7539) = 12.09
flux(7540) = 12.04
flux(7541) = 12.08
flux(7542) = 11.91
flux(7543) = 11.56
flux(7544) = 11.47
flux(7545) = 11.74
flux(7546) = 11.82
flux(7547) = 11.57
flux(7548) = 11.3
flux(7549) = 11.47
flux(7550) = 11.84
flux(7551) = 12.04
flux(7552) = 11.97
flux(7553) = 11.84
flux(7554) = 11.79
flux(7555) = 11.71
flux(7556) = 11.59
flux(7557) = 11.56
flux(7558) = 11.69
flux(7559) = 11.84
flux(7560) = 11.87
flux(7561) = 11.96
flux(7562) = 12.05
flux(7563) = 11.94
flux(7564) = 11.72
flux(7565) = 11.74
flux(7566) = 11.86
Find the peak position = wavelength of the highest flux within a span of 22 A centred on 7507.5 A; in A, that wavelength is 7503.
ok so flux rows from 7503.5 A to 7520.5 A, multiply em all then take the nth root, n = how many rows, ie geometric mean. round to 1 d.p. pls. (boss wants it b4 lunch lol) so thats 11.6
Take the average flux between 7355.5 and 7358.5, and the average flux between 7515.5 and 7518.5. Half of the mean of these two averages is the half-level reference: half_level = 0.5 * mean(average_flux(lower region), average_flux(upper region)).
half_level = 5.60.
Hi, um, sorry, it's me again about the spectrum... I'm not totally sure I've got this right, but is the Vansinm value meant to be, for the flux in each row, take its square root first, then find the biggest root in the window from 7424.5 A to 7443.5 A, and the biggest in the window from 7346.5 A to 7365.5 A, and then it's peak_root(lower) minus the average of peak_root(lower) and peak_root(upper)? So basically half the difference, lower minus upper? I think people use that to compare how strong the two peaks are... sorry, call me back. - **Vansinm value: 0.00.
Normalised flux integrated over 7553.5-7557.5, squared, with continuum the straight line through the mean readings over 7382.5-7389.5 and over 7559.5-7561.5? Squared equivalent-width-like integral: 15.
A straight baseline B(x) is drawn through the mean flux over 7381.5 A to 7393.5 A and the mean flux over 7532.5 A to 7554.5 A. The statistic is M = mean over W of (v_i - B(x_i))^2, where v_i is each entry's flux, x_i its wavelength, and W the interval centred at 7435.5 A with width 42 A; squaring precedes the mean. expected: 0.145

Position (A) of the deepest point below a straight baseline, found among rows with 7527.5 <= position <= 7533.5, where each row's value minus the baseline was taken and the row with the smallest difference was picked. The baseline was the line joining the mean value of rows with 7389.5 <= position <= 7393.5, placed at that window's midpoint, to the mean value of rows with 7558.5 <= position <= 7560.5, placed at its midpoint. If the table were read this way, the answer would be 7528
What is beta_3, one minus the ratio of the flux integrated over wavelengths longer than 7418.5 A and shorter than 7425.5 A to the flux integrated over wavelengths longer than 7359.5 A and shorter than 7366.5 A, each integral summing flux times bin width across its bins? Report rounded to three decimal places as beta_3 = 0.004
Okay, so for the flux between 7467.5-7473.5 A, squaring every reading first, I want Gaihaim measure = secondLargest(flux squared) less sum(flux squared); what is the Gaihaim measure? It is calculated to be -653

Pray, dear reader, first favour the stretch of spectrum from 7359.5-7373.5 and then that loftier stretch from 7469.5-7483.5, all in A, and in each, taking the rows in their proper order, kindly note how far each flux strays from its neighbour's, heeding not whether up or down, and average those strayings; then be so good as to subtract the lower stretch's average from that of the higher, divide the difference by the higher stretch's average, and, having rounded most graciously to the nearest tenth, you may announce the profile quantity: -2.7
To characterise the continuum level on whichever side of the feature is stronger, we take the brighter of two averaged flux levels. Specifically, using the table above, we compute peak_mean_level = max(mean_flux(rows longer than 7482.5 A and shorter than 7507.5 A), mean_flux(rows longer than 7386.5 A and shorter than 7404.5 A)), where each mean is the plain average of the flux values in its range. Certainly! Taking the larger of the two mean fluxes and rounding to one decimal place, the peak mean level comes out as 11.9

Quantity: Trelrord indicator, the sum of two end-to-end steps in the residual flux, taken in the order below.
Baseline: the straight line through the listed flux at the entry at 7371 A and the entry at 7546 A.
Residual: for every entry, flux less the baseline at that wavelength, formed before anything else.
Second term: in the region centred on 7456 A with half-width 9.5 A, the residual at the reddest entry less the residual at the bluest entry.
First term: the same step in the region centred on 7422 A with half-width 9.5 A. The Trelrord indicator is -0.1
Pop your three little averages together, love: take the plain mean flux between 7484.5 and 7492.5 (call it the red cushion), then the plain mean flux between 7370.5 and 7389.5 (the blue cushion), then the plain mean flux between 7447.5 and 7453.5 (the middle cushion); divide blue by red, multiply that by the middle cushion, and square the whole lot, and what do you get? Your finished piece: 112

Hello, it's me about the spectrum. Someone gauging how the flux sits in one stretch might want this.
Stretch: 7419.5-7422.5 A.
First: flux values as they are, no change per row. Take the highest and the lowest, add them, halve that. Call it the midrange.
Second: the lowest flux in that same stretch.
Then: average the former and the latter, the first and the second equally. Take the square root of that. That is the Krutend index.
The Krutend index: 3.40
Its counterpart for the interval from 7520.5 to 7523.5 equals 3.47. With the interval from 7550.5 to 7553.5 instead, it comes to 3.45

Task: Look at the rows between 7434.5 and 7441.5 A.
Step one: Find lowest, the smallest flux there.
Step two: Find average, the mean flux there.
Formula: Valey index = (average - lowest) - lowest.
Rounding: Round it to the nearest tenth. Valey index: -11.2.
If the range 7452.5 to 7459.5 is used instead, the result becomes -11.5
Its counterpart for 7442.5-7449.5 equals -10.4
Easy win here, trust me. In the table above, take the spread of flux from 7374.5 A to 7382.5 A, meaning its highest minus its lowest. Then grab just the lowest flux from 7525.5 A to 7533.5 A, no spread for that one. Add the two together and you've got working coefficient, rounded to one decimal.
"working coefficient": 12.0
